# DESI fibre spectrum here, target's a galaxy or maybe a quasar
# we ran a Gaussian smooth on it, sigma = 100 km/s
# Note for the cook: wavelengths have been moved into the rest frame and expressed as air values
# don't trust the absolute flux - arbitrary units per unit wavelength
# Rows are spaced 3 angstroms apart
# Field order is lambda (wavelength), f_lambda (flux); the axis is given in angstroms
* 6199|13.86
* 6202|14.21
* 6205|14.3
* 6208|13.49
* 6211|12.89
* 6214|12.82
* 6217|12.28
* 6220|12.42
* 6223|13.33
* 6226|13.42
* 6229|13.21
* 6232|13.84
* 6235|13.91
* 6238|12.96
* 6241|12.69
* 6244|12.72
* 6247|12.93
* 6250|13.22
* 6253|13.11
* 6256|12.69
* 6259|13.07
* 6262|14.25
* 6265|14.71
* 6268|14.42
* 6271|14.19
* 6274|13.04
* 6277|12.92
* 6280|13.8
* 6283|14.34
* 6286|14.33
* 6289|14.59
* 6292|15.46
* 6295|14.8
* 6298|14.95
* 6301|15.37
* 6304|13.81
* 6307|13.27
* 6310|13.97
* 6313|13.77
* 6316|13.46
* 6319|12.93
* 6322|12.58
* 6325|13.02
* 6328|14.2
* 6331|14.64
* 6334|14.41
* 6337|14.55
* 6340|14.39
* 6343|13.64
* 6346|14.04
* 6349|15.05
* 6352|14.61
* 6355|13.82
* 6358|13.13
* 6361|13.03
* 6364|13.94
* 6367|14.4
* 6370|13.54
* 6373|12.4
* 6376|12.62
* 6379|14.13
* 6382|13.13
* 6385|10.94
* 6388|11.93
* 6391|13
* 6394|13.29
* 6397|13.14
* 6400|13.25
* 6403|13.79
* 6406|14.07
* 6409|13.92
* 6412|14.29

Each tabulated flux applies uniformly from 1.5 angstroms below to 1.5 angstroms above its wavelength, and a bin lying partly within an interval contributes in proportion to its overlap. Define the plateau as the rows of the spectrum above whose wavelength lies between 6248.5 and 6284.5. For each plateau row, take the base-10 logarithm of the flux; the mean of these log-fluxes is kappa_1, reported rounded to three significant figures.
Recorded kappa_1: 1.13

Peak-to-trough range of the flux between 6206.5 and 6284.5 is 2.43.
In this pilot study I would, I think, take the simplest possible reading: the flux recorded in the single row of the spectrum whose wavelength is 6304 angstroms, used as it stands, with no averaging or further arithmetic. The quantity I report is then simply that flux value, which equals 13.81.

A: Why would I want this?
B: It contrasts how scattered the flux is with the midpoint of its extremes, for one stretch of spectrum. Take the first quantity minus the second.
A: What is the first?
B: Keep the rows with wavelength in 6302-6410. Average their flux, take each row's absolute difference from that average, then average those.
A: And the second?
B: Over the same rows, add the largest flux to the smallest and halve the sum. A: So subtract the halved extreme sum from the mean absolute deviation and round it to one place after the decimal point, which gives -12.3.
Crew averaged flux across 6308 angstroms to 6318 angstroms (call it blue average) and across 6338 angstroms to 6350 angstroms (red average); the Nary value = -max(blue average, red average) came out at -14.3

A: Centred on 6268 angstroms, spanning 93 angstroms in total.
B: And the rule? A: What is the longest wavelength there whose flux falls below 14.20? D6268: 6313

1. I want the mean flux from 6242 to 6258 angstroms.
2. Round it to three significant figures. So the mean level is 12.9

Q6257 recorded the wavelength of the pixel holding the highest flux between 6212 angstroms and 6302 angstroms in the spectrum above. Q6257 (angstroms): 6292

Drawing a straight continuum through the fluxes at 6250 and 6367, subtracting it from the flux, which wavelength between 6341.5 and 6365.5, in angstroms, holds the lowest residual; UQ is 6361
